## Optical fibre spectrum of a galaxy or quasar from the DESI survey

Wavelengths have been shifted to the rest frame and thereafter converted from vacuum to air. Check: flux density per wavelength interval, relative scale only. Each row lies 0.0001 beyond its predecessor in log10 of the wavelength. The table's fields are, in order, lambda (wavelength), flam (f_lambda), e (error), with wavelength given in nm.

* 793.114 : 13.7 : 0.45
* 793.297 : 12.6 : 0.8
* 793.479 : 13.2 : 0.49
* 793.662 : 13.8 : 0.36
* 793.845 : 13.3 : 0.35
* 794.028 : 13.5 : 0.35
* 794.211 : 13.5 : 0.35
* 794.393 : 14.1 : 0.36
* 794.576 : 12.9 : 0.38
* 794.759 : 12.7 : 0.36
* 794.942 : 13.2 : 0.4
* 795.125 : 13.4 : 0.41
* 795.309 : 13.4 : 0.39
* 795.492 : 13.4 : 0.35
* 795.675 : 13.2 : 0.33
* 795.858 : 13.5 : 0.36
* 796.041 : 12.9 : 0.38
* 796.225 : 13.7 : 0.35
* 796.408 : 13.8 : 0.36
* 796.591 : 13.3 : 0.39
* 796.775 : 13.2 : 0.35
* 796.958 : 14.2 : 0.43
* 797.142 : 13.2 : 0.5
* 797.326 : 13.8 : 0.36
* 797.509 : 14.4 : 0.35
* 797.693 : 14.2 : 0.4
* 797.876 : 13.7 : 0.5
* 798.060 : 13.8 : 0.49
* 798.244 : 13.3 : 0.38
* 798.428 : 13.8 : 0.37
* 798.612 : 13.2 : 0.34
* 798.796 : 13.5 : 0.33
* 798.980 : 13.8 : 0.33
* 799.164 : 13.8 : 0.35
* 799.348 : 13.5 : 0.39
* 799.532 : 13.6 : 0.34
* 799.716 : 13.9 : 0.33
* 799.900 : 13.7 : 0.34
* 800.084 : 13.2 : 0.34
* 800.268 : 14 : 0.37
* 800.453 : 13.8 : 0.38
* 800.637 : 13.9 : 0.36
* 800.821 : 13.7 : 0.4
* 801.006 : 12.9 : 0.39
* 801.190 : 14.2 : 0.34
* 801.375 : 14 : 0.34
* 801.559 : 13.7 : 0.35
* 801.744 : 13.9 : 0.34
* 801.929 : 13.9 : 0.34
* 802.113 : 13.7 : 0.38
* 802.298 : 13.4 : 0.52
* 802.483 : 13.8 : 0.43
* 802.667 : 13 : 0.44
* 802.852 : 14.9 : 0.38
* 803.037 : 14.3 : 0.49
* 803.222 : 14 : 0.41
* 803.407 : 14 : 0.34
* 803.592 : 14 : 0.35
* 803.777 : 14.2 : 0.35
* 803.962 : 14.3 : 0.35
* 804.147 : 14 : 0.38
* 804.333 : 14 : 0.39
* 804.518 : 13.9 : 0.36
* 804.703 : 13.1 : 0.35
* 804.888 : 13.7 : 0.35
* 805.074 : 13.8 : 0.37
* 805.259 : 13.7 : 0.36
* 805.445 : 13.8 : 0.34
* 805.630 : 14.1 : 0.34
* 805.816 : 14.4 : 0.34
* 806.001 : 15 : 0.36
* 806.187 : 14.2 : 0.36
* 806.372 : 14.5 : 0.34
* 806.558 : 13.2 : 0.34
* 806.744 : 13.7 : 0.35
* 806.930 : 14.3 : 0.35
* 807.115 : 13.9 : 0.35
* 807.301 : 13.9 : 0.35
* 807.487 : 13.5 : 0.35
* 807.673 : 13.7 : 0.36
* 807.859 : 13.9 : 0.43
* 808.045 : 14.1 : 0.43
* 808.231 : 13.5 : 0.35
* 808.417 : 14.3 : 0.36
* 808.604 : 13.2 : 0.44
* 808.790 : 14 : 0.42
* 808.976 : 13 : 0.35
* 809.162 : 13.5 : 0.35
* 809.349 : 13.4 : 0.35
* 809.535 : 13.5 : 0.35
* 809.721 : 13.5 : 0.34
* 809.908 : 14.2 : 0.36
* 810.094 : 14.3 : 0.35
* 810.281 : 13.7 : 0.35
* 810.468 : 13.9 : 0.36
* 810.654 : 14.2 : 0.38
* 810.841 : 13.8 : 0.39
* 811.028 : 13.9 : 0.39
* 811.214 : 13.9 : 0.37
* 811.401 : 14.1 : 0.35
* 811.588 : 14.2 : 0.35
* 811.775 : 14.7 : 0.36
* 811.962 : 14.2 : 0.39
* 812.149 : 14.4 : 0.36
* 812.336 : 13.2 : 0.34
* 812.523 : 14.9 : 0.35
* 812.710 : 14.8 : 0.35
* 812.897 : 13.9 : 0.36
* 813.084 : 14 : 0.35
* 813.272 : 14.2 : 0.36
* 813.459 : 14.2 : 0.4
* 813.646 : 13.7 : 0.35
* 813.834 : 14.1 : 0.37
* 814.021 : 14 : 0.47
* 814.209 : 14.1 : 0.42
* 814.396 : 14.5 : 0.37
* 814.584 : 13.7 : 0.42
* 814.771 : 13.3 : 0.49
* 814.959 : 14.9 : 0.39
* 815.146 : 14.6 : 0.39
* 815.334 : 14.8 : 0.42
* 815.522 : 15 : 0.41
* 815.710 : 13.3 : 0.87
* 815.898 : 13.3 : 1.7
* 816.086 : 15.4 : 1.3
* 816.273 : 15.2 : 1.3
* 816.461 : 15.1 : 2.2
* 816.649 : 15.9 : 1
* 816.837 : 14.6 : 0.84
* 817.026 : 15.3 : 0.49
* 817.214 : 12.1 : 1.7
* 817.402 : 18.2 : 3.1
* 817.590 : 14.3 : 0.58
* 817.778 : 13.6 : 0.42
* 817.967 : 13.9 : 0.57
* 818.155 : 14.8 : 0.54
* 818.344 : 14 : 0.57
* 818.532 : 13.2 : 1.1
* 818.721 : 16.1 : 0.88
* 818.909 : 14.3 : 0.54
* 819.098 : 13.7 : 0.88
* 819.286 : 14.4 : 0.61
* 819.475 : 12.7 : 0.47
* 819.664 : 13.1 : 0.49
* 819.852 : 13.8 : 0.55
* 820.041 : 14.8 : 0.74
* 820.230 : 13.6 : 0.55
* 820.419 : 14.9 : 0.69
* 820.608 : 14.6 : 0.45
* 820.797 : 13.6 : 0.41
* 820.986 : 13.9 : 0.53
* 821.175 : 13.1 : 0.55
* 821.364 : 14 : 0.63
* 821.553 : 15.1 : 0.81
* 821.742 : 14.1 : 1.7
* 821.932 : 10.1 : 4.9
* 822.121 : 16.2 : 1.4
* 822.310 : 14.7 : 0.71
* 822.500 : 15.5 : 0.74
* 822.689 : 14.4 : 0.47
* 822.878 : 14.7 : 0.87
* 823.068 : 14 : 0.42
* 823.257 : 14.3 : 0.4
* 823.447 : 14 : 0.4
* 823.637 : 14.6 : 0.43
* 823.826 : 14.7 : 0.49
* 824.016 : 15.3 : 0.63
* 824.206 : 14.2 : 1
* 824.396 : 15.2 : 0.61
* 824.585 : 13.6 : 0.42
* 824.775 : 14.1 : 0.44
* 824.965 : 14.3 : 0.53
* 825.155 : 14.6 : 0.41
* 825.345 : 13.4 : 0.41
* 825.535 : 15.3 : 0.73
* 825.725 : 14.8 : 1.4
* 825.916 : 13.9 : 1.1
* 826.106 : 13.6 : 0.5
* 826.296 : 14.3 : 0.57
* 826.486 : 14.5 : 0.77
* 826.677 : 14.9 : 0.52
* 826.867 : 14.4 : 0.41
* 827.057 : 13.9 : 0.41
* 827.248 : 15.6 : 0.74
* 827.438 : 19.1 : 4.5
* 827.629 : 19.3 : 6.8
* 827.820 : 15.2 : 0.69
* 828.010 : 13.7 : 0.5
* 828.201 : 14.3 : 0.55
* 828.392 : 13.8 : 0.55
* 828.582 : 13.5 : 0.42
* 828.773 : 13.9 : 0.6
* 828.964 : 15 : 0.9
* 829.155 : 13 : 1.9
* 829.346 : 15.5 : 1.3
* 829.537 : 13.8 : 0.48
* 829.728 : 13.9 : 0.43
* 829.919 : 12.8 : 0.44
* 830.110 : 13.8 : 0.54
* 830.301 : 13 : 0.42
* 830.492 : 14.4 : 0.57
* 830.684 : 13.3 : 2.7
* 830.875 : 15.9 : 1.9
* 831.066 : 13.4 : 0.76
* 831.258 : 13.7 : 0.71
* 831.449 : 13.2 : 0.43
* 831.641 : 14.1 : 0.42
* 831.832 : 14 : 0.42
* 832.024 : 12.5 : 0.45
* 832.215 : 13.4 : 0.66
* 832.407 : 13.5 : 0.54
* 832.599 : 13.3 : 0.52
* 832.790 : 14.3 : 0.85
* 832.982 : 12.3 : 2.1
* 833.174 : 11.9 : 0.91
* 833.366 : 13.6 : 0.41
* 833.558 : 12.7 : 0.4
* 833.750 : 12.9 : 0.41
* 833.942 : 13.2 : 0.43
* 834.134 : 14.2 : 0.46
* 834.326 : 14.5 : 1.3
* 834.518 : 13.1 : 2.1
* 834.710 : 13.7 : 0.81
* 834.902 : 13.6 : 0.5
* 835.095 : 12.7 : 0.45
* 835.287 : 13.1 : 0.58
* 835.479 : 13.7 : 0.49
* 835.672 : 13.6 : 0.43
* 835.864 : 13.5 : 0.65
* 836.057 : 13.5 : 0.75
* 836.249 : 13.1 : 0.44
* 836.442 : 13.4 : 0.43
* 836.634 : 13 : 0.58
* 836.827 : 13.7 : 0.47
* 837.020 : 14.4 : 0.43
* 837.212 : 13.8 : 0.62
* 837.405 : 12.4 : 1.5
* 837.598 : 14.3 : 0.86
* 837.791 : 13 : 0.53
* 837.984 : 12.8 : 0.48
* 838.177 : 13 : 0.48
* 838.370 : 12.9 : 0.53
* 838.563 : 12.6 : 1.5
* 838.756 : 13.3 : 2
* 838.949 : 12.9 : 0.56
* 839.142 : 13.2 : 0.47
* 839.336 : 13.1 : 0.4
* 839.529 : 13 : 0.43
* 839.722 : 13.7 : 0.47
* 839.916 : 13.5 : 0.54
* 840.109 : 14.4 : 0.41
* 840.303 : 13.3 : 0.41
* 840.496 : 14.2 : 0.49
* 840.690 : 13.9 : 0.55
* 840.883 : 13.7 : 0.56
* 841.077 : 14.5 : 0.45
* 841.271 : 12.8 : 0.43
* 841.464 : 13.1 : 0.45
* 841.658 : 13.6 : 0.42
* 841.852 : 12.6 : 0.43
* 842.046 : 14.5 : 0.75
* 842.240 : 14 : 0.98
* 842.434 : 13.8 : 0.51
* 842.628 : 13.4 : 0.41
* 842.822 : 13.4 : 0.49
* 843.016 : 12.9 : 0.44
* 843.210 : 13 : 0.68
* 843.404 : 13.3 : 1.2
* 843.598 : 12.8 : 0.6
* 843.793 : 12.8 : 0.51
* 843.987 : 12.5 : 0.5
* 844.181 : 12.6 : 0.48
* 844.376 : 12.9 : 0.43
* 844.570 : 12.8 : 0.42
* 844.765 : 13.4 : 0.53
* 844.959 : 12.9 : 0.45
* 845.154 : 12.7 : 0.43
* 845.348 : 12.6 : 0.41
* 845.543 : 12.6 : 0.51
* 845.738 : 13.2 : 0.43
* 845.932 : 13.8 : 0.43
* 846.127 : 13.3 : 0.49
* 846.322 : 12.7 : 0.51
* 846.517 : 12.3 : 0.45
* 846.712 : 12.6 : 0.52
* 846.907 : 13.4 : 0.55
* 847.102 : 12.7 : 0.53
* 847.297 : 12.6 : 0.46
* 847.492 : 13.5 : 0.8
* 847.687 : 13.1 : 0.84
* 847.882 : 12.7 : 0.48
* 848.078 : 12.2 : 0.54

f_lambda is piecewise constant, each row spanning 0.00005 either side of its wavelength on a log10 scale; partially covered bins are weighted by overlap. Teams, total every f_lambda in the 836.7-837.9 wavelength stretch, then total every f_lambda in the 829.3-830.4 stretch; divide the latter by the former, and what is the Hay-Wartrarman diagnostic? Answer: 1.0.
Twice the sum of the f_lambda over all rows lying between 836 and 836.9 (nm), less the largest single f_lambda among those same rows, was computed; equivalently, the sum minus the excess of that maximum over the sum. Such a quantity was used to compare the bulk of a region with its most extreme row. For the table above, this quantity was 120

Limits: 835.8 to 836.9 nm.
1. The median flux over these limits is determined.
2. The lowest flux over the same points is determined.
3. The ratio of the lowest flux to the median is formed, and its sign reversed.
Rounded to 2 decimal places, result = -0.97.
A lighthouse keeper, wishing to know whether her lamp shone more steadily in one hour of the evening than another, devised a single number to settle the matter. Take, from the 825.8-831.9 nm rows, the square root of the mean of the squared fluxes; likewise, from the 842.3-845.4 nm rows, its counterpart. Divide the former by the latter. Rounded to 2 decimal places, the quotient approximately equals 1.11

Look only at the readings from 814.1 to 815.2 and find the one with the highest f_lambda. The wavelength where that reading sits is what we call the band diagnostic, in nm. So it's 814.959 nm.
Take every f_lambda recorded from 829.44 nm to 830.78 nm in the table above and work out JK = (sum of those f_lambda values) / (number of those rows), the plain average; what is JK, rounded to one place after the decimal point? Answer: 13.6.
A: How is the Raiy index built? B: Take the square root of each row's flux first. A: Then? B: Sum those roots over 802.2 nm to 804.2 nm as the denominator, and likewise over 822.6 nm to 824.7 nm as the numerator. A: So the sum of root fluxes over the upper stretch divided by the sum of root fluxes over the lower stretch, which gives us 1.016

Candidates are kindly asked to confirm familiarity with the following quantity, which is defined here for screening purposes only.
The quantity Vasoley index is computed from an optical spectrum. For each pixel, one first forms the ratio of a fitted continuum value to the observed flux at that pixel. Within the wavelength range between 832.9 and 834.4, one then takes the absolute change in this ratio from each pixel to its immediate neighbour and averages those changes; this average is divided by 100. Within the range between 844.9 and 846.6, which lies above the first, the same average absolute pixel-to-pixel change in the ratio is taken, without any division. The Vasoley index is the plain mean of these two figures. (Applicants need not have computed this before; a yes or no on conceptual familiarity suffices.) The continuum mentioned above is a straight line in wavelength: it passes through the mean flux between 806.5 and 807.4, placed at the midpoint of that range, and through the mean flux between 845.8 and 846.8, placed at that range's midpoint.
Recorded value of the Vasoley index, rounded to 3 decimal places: 0.014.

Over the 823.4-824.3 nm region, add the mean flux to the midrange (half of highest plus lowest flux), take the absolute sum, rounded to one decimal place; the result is 29.2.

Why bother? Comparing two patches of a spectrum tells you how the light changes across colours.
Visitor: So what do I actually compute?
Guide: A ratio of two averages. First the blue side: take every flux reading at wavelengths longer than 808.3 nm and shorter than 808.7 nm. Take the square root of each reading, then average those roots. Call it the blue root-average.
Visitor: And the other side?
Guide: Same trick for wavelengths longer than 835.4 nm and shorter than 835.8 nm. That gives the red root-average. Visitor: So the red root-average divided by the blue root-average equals 1.00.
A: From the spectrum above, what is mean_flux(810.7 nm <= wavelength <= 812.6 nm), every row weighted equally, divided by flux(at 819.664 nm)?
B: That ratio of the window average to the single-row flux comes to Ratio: 1.08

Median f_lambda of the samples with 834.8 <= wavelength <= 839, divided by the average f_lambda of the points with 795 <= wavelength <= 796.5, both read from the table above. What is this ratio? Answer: 0.98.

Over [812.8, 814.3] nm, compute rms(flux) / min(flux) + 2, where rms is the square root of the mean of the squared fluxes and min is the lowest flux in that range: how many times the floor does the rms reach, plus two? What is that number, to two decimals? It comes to 3.02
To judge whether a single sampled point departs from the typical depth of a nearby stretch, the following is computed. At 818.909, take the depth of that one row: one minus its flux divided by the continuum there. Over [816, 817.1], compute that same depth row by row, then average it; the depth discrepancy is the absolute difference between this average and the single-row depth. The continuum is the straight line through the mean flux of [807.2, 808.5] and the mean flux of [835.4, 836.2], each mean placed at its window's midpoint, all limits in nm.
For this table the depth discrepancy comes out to 0.067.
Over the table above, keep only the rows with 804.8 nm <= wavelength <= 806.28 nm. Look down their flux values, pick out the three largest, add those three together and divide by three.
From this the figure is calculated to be 14.5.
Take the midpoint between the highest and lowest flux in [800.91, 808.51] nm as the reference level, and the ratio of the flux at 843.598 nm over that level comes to 0.92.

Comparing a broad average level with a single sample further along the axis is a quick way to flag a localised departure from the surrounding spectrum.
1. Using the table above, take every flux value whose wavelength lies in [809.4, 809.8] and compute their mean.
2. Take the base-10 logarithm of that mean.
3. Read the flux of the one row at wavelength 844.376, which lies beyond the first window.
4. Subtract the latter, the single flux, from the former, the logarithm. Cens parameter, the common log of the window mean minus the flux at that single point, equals -11.77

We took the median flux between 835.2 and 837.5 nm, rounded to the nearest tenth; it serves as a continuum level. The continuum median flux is 13.5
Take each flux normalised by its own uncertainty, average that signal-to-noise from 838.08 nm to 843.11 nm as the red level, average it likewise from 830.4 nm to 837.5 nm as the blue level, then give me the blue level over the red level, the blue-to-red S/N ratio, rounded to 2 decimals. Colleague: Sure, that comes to 0.88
